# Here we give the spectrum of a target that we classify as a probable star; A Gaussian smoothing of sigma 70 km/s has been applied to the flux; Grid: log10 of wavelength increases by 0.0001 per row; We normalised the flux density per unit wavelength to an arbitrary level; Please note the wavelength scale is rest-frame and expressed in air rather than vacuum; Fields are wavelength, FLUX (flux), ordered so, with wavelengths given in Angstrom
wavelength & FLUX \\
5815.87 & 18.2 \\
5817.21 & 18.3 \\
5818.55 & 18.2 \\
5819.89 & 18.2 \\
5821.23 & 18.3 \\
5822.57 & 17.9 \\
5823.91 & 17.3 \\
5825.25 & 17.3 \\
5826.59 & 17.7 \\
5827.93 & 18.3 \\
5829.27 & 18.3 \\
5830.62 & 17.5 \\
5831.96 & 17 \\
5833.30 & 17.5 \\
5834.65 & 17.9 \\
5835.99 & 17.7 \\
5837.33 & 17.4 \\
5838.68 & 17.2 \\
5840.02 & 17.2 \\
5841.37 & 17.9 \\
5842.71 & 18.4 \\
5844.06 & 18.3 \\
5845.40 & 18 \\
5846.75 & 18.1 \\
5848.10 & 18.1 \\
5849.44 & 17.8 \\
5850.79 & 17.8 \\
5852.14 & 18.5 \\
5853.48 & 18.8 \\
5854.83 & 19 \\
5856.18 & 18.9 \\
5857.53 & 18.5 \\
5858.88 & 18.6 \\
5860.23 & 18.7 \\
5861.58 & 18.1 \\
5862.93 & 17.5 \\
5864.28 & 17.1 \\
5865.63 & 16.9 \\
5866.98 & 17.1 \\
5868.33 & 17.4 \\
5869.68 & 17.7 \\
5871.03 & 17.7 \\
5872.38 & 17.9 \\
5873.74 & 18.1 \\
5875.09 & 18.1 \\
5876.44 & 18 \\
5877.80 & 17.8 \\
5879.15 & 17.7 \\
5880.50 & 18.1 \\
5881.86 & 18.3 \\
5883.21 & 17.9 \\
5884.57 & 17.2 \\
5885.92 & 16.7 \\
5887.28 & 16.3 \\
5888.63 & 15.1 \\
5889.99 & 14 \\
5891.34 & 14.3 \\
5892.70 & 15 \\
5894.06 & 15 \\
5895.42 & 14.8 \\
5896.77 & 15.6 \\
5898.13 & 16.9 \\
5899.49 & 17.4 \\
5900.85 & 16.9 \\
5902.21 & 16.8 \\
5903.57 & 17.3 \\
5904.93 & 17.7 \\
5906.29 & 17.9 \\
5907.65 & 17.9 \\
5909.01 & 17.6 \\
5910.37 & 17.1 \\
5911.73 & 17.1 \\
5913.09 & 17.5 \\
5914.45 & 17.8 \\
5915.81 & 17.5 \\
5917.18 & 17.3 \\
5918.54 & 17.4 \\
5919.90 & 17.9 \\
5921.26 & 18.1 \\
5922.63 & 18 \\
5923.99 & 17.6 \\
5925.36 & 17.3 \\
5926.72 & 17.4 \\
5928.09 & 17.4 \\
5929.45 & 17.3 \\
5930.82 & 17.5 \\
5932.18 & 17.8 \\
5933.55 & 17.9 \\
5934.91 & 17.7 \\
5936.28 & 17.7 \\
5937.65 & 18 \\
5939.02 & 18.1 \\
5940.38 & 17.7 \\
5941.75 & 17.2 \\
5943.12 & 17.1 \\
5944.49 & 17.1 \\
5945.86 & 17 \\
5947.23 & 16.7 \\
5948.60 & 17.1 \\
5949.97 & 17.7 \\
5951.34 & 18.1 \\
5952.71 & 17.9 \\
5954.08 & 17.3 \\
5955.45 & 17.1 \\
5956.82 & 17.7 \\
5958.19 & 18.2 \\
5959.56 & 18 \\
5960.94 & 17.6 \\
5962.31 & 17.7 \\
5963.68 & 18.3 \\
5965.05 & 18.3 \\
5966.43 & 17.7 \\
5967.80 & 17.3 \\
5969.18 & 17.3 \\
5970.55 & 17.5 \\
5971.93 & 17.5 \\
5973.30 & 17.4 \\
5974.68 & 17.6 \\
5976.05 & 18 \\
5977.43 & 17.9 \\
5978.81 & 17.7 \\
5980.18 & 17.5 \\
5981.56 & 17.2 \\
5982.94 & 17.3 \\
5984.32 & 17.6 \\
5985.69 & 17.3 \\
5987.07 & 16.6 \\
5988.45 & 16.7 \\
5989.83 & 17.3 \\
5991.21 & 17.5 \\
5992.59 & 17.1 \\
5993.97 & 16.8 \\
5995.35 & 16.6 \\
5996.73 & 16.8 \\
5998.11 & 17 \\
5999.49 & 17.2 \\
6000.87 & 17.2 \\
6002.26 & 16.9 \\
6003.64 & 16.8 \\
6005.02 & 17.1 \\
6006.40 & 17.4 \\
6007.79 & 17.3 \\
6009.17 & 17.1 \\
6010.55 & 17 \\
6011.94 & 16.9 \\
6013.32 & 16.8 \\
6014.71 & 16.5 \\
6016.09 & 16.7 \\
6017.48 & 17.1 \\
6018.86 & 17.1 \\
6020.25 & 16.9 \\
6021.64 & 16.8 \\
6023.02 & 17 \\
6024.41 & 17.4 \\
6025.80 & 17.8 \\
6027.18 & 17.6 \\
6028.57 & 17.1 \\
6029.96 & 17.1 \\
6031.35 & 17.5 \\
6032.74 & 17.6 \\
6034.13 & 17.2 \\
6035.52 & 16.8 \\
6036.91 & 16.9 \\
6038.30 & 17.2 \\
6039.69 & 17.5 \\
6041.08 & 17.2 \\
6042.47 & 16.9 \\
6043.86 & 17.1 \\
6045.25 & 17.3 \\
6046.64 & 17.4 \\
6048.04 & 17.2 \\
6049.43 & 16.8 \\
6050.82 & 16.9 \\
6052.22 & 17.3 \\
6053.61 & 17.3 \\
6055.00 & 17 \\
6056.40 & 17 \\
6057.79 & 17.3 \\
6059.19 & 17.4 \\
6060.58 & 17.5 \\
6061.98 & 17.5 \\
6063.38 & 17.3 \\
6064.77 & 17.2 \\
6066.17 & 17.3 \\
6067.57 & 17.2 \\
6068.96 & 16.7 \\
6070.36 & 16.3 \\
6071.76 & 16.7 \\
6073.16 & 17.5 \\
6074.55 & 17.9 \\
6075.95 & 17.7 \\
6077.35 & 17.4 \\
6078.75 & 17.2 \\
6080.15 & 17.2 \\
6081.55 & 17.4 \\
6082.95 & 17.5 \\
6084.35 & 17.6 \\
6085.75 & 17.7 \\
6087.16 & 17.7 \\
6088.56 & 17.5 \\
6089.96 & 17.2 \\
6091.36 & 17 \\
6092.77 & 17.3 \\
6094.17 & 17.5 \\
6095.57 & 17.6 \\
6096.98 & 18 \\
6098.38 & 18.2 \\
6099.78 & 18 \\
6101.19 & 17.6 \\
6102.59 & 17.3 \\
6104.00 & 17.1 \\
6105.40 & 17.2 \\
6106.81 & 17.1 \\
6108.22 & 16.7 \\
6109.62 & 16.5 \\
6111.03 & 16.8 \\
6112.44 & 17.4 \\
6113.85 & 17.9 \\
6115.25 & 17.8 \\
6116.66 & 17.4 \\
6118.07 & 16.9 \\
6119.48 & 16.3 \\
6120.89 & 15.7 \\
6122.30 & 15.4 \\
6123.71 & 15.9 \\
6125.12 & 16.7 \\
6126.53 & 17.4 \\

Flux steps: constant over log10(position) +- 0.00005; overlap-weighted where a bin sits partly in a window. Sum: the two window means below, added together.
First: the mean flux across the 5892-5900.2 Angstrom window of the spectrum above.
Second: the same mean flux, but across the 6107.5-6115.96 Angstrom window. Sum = 33.0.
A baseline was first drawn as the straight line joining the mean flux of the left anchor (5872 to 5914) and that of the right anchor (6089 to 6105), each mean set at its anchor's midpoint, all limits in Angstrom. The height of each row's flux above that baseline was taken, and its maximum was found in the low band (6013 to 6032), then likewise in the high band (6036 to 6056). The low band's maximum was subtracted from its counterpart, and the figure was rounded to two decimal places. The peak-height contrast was -0.34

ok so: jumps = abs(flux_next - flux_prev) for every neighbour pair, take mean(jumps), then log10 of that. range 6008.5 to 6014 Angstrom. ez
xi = -1.0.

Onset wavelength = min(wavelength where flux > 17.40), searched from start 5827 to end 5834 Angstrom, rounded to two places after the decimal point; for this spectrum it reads 5827.93 Angstrom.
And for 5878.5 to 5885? 5879.15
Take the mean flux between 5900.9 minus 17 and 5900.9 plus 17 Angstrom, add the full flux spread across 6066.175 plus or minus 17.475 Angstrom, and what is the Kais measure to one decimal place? 18.2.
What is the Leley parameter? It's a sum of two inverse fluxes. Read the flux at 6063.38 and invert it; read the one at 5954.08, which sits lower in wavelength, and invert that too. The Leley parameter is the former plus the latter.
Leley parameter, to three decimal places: 0.116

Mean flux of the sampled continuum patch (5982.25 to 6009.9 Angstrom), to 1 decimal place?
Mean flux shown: 17.1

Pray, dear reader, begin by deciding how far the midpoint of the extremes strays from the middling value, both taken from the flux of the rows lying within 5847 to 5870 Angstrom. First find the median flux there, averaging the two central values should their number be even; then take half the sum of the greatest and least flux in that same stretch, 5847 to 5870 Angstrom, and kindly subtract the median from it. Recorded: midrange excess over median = -0.15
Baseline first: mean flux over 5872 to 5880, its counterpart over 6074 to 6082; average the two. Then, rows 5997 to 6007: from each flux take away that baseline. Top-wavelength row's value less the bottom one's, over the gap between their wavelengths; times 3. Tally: 0.14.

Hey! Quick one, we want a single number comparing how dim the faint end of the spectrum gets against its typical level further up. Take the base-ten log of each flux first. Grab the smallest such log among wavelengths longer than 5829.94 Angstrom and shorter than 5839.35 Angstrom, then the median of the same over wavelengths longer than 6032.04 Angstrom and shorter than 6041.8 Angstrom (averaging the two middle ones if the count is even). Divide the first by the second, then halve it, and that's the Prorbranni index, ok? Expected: 0.498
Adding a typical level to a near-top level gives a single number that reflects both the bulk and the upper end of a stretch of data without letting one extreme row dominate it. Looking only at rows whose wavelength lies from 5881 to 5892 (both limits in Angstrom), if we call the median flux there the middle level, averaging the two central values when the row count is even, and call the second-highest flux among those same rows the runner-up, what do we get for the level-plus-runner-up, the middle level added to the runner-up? 34.40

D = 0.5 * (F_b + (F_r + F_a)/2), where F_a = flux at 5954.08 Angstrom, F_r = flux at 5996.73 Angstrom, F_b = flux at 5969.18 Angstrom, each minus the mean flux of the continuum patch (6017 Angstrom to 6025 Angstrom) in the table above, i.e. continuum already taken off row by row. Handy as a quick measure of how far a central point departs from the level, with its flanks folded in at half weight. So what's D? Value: 0.1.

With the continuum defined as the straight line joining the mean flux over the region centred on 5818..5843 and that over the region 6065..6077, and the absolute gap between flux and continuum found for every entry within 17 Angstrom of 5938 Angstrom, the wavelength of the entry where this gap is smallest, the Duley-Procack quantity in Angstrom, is 5930.82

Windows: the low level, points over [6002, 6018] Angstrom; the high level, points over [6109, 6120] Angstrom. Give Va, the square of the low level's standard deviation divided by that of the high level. 0.2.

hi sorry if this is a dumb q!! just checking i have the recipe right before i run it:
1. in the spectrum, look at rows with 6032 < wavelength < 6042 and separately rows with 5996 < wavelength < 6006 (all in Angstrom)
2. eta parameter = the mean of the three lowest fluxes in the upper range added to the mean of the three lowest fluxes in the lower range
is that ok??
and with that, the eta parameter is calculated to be 33.8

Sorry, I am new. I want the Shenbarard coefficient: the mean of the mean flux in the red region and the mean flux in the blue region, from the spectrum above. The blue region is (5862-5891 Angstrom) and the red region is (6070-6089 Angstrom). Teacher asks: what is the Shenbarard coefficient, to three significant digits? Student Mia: 17.3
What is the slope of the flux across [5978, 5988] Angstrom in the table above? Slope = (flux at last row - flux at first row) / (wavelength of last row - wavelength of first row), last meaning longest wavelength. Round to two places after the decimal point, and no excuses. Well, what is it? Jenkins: -0.13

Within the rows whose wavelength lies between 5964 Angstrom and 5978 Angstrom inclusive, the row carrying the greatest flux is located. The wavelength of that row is 5965.05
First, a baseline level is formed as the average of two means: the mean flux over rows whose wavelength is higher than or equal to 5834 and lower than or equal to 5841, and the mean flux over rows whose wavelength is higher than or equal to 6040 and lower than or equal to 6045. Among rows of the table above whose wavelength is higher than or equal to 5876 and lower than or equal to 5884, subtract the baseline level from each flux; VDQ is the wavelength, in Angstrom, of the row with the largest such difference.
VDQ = 5881.86 Angstrom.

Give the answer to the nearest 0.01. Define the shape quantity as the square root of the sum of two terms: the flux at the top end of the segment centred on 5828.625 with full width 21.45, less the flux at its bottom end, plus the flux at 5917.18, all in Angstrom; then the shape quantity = 4.04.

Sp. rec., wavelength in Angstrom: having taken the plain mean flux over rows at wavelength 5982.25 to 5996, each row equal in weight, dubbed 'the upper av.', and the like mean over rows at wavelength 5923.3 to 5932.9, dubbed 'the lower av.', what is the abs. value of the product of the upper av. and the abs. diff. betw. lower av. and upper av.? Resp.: 6.7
